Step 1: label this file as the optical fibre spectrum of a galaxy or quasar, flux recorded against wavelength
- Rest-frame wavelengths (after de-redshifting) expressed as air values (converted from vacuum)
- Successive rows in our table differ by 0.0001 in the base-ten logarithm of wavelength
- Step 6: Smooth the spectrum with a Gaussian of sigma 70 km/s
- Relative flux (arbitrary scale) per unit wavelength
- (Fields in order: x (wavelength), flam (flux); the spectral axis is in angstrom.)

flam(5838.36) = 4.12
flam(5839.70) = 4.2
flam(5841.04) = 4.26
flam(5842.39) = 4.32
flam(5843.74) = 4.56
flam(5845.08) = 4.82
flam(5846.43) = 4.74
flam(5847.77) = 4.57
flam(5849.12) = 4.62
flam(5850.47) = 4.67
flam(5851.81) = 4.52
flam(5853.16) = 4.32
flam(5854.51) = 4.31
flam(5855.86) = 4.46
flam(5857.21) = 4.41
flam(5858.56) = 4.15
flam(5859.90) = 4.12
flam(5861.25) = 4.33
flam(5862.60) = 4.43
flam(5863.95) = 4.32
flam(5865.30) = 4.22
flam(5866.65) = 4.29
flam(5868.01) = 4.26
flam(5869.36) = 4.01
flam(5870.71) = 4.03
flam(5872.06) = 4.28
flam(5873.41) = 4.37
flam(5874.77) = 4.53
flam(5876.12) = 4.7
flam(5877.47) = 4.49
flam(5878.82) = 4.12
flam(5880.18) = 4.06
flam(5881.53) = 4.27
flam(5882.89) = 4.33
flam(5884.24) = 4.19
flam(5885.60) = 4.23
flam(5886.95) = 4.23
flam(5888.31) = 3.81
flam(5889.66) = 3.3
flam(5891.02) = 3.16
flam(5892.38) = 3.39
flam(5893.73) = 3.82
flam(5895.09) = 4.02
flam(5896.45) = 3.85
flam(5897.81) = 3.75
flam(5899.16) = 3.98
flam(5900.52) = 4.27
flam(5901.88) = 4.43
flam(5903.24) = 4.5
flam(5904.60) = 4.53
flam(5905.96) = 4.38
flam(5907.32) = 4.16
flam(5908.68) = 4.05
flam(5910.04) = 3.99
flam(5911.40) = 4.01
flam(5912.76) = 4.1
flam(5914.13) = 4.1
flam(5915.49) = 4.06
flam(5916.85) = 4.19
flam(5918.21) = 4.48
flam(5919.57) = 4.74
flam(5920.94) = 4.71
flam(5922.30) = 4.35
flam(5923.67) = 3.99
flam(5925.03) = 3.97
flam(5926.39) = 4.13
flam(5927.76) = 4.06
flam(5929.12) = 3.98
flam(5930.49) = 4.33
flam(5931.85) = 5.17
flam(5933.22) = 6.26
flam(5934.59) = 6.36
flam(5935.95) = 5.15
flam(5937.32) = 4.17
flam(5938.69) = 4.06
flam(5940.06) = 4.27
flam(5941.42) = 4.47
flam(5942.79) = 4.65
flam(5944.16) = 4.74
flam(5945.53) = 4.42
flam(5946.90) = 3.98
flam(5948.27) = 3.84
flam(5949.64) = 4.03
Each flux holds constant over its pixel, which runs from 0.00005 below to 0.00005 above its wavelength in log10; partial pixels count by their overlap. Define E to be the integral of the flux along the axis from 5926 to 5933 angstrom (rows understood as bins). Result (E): 31.3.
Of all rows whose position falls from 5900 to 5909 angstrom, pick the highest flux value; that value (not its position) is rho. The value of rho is 4.53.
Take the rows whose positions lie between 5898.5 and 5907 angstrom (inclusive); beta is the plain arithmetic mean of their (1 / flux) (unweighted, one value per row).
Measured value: 0.230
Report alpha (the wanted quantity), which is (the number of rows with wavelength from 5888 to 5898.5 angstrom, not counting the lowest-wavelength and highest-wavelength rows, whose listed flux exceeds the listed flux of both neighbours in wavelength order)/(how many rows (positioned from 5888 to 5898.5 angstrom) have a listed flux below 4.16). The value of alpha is 0.1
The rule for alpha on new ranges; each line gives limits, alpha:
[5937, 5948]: 0.5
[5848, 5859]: 2.0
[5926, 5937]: 0.3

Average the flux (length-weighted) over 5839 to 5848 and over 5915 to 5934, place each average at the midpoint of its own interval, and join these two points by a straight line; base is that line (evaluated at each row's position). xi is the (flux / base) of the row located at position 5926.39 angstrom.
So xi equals 0.92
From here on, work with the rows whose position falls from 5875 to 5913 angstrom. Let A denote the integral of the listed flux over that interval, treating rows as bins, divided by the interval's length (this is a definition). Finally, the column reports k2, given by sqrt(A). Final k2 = 2.02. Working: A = 4.08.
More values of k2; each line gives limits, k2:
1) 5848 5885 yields 2.08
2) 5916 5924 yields 2.10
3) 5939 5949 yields 2.08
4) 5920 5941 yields 2.14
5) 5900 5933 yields 2.08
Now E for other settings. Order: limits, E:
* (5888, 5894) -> 20.7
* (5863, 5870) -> 29.6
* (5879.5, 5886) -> 27.4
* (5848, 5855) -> 31.5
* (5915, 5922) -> 31.1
